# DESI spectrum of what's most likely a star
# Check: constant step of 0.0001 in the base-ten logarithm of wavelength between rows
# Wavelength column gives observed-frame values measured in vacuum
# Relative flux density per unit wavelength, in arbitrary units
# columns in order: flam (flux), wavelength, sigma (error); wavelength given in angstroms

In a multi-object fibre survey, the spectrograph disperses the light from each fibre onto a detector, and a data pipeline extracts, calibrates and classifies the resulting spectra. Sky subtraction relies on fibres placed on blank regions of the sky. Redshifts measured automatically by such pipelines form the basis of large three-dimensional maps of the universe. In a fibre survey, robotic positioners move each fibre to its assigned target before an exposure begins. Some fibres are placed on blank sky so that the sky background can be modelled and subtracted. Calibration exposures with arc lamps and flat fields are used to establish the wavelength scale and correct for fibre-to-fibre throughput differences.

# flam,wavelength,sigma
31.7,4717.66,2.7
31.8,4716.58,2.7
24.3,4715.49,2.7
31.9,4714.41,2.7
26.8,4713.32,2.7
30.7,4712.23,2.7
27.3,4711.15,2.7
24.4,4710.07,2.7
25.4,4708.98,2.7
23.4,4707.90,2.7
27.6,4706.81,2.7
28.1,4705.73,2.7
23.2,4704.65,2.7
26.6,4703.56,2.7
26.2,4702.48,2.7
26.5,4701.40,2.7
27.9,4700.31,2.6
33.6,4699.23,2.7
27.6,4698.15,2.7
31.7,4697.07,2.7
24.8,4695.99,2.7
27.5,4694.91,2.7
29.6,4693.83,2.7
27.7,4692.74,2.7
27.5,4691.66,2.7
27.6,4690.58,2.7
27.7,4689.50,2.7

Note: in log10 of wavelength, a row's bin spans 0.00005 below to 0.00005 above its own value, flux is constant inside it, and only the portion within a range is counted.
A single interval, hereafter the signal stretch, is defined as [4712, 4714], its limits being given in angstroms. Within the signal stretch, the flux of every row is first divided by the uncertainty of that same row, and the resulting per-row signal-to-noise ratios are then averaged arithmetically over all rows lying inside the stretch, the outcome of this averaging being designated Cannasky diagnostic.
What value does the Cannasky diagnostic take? 10.6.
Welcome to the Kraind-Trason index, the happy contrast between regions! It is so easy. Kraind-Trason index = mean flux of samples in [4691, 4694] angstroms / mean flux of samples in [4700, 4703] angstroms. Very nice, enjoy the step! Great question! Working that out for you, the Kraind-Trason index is 1.05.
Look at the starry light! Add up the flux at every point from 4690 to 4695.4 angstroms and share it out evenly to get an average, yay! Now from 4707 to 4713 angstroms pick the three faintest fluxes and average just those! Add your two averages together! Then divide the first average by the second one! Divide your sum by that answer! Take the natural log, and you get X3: 3.82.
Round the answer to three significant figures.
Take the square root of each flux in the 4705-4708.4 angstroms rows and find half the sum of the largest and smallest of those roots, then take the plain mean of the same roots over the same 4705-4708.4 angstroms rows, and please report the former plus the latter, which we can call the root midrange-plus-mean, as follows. 10.2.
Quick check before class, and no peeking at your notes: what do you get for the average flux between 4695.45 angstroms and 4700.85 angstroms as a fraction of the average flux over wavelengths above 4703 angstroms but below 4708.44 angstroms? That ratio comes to 1.13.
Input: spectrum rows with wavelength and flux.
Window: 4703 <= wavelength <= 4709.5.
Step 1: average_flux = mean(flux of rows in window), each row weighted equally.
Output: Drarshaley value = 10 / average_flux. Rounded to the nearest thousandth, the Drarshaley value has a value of 0.389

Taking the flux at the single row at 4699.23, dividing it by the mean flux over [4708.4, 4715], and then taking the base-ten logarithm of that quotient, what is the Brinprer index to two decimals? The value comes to 0.08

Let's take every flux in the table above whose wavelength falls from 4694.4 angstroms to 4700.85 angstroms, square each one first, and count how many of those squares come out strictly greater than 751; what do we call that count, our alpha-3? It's 5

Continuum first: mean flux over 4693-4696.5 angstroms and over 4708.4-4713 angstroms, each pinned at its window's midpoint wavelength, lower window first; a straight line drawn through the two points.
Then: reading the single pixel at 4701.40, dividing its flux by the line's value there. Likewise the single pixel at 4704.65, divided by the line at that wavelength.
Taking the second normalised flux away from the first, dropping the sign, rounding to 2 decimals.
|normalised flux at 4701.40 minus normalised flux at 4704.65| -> 0.12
